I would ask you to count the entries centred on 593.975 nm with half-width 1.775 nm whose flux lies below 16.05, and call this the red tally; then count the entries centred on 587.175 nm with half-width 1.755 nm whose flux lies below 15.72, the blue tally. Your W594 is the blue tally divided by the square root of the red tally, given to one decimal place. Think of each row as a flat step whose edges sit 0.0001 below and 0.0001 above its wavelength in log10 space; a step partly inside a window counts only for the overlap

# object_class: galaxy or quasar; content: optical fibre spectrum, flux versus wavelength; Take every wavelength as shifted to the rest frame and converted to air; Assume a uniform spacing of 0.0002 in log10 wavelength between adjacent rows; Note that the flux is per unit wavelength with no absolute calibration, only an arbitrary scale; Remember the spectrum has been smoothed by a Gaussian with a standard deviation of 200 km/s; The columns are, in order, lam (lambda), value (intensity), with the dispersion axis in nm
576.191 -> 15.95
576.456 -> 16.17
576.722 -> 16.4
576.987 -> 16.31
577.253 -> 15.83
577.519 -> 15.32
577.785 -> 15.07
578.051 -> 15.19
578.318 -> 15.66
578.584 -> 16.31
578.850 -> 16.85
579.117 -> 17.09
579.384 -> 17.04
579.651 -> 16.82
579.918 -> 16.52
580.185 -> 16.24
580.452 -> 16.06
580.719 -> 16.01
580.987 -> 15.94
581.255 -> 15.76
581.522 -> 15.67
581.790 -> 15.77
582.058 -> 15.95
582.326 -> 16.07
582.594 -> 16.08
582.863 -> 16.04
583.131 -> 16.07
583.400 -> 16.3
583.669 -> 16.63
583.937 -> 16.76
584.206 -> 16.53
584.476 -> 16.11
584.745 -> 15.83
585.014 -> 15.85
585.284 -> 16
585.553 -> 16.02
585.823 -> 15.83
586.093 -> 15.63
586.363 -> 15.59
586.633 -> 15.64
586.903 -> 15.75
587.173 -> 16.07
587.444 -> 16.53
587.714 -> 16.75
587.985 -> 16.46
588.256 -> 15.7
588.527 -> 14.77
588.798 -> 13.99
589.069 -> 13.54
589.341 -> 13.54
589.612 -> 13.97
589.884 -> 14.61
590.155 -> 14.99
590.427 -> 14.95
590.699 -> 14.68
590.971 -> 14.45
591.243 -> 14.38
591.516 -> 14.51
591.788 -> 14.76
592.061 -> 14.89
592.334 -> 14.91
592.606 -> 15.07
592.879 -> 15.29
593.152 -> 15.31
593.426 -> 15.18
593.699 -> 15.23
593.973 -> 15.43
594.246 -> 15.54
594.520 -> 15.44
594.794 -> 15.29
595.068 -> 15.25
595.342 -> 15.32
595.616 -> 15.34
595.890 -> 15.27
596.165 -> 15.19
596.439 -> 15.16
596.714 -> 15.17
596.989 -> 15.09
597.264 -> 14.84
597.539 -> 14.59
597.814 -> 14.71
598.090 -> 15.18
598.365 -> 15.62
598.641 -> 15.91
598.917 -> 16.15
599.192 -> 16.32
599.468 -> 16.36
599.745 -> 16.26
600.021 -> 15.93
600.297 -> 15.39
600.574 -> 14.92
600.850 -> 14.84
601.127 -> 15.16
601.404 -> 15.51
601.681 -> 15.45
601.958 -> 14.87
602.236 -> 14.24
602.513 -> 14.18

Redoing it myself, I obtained 1.7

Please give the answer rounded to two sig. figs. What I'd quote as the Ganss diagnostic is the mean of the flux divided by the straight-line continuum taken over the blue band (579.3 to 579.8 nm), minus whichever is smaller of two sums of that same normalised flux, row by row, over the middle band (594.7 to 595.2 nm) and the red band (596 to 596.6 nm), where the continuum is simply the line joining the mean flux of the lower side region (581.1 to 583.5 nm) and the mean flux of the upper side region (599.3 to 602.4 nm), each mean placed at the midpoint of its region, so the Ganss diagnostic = -0.90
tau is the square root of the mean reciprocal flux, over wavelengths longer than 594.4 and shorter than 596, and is 0.256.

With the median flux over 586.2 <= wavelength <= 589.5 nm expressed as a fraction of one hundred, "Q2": 0.157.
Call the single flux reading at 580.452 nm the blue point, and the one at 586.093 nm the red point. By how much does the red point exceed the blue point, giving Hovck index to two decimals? -0.43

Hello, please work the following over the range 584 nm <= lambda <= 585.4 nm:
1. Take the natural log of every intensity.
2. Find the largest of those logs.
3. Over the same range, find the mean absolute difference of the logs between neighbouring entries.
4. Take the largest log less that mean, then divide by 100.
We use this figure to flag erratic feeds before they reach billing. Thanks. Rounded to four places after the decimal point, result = 0.0279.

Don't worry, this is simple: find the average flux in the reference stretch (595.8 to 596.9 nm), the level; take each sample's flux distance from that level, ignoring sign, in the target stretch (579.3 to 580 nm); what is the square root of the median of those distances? 1.3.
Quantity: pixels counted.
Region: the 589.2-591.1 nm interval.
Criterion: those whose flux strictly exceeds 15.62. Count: 0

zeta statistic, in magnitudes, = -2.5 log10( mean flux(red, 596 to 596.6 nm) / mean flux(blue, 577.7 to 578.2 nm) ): 0.00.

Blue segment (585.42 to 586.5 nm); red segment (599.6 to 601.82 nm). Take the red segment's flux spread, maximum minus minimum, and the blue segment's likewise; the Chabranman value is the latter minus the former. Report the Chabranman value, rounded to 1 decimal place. -1.0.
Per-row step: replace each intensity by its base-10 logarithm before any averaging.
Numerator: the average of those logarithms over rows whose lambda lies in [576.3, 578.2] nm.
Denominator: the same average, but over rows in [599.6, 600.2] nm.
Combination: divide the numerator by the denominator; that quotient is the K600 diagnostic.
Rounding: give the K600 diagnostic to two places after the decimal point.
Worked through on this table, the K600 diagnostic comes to 0.99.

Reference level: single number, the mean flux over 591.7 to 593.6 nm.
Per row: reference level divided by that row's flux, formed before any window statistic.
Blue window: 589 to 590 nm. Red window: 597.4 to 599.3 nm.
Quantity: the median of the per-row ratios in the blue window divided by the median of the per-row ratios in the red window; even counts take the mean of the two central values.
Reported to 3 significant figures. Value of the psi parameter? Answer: 1.14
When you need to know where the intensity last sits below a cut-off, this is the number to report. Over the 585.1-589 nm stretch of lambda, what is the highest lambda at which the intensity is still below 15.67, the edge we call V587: 588.798 nm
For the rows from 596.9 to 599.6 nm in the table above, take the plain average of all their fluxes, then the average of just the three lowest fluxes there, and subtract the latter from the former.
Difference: 0.8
